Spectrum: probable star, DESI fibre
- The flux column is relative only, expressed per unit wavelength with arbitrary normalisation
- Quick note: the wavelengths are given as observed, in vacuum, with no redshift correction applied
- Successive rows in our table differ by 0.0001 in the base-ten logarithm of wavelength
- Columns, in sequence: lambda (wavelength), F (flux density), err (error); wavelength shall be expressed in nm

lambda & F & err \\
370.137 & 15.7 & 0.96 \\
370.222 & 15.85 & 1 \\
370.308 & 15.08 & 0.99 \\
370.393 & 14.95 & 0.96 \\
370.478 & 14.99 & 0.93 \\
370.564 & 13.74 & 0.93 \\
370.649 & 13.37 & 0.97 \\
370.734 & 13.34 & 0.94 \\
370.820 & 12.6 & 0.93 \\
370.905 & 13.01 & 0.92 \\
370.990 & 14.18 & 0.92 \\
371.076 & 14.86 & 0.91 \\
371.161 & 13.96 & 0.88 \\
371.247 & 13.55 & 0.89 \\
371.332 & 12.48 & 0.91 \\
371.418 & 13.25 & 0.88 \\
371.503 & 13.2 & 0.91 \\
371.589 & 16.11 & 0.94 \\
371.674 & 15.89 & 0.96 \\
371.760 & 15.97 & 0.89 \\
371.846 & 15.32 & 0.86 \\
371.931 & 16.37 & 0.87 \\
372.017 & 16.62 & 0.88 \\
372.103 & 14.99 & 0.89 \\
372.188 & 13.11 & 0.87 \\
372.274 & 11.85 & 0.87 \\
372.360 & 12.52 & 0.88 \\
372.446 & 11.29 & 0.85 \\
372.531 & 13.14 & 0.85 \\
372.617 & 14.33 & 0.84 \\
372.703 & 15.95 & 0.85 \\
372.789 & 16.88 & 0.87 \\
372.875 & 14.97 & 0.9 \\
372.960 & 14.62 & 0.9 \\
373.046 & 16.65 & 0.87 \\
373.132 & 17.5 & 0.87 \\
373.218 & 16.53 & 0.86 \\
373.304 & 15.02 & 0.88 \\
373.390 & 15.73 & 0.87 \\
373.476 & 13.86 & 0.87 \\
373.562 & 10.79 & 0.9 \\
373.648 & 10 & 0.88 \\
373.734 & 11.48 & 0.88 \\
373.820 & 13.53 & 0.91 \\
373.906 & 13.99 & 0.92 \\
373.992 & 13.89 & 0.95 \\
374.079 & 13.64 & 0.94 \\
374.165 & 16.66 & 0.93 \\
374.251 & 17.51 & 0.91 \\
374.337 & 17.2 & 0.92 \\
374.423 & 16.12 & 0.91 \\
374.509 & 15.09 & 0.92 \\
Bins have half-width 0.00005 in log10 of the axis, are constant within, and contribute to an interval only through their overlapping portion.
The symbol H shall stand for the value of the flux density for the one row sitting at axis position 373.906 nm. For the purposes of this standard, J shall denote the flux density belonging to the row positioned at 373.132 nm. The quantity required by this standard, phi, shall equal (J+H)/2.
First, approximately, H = 13.99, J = 17.5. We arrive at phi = 15.7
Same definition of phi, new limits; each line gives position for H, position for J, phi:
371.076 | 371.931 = 15.6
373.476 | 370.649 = 13.6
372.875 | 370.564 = 14.4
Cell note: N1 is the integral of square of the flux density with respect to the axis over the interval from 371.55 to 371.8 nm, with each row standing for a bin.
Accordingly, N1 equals 64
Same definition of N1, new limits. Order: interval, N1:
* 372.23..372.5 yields 39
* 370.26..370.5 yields 54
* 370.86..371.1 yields 47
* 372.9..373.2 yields 79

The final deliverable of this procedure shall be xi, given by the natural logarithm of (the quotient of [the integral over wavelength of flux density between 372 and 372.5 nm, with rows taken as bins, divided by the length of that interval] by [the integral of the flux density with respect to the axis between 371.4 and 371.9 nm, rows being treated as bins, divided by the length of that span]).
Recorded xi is -0.13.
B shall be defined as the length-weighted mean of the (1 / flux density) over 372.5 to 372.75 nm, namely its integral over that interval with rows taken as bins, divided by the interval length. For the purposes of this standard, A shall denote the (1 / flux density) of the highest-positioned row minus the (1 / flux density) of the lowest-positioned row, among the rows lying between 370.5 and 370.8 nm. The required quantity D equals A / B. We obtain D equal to 0.03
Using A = 0.002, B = 0.0689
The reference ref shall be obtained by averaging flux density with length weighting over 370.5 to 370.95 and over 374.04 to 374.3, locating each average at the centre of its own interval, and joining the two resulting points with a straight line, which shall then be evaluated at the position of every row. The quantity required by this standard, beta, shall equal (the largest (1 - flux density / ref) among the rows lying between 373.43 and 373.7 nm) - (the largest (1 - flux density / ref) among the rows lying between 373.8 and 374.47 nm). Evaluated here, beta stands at 0.21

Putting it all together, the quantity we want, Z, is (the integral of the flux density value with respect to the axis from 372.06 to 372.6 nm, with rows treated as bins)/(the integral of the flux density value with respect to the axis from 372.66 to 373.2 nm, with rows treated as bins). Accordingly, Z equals 0.80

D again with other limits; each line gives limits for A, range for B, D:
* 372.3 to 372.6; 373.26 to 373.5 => -0.06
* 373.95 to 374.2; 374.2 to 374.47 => -0.20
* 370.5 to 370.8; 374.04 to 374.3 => 0.03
